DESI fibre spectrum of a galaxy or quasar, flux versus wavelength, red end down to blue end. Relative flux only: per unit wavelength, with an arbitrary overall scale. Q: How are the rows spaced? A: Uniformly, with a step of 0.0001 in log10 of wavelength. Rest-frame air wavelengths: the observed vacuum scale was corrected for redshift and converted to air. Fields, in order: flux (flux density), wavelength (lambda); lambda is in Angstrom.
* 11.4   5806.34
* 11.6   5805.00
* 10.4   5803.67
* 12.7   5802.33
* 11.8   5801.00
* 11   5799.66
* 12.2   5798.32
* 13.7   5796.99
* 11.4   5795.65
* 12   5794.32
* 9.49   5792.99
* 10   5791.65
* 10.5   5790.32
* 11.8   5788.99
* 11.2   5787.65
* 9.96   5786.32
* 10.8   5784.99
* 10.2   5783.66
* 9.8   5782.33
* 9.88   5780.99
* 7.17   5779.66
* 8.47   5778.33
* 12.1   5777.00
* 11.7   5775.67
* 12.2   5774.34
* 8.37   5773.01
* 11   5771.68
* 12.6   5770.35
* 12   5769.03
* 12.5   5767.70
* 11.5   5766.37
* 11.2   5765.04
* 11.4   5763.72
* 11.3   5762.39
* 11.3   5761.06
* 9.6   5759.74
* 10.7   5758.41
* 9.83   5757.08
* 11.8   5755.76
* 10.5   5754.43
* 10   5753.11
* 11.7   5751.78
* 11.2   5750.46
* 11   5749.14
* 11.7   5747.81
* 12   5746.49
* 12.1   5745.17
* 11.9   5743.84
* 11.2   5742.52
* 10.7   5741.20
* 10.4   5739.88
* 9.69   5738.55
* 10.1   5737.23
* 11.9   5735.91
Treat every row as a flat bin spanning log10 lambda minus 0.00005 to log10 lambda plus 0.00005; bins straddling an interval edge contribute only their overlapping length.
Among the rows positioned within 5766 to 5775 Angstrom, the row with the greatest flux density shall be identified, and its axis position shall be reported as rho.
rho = 5770.35 Angstrom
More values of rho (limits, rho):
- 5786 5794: 5788.99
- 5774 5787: 5774.34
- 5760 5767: 5766.37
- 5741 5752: 5745.17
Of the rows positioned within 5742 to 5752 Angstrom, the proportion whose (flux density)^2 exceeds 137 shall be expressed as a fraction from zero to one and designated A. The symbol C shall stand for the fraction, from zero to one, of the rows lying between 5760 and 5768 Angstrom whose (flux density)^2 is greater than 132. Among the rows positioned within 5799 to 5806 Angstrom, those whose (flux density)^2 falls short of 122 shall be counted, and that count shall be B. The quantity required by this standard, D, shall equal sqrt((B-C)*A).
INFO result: 0.8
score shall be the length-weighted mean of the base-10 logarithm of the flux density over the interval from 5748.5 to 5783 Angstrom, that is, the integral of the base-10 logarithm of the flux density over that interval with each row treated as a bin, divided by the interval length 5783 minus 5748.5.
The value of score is 1.03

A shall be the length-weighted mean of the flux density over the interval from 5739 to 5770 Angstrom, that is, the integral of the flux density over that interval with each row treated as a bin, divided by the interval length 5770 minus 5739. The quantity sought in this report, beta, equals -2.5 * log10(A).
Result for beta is -2.623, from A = 11.2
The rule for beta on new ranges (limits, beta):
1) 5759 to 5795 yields -2.578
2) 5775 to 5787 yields -2.501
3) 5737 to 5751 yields -2.615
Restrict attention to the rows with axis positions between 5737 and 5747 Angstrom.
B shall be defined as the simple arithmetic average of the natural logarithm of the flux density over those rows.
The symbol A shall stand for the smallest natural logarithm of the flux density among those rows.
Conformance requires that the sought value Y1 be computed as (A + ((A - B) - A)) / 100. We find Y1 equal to -0.0012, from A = 2.27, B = 2.40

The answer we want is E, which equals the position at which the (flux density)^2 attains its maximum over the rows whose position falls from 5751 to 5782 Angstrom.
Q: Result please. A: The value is 5770.35 Angstrom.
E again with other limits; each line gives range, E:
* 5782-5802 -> 5796.99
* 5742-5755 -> 5745.17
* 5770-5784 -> 5770.35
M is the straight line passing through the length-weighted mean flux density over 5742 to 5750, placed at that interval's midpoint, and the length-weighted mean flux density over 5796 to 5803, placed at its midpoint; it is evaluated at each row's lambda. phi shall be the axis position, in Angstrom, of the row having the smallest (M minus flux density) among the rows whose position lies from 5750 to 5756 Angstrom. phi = 5755.76 Angstrom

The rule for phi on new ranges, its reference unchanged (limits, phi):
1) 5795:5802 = 5796.99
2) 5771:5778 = 5774.34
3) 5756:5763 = 5761.06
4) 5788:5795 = 5794.32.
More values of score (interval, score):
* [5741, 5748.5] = 1.07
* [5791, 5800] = 1.05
